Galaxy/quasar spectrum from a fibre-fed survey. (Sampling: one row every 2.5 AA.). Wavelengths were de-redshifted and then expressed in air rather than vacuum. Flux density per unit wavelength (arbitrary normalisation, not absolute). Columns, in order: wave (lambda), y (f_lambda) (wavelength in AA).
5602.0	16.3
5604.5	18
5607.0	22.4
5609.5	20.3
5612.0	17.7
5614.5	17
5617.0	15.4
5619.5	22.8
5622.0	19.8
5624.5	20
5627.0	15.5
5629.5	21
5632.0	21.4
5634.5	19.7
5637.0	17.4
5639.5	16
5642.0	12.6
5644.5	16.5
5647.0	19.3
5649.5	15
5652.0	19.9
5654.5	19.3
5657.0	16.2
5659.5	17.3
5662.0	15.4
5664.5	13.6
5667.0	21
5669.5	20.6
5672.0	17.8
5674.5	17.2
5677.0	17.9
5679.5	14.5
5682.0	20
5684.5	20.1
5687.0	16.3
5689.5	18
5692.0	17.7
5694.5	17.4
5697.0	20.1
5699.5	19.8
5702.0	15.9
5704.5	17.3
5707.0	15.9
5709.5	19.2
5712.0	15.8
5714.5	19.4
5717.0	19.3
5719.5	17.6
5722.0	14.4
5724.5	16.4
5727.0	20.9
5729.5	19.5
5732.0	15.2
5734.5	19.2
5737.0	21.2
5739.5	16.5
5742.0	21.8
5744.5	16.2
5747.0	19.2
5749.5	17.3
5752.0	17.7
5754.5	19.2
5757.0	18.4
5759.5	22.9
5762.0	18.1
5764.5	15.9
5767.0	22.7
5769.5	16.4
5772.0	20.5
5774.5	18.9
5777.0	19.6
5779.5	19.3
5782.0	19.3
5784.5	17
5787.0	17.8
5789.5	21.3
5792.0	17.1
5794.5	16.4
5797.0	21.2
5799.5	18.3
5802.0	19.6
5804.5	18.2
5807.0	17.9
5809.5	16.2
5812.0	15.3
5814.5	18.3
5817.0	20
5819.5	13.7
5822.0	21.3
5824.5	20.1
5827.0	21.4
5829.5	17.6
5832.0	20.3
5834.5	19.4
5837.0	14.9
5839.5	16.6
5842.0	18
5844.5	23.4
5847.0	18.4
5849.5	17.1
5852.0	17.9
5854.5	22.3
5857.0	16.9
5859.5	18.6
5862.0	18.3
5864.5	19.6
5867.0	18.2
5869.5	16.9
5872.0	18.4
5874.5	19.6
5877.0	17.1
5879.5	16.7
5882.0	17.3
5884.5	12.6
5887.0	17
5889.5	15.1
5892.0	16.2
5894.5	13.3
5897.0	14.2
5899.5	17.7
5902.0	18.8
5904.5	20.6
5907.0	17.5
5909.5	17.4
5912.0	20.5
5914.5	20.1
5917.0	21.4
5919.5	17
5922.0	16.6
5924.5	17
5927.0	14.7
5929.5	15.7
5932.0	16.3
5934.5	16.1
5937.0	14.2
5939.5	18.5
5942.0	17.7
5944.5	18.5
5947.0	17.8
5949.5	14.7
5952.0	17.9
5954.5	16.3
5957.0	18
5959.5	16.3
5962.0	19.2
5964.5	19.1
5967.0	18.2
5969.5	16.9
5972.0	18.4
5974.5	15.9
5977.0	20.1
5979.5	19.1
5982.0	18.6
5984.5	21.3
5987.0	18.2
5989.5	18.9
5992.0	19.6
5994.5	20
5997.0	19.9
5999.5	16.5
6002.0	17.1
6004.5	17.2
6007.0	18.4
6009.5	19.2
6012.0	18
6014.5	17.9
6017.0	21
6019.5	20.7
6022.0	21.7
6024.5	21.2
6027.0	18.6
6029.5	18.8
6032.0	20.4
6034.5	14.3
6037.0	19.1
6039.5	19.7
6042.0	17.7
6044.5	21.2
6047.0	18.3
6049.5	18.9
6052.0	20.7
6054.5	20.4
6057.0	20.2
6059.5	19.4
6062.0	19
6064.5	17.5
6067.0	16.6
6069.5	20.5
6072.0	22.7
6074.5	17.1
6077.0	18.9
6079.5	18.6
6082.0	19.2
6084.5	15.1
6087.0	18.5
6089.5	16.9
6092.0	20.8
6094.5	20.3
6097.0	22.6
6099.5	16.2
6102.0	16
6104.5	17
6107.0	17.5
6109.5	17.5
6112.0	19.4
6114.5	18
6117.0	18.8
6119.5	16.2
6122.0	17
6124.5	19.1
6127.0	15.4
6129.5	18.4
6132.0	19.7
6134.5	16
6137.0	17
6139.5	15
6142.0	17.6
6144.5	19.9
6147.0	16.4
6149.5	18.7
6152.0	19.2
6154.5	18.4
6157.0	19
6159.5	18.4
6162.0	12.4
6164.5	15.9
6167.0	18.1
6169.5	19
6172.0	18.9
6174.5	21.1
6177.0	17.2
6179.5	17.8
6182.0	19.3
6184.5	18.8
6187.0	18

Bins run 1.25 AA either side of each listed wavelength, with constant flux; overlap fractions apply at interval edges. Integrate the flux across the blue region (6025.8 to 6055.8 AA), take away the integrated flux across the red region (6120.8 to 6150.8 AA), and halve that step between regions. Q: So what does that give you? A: 22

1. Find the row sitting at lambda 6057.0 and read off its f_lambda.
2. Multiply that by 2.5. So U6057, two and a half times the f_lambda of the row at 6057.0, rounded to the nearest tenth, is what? 50.5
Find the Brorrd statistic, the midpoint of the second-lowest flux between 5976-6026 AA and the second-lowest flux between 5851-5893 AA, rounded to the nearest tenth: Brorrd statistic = 16.1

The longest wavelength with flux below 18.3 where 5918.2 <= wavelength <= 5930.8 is 5929.5 AA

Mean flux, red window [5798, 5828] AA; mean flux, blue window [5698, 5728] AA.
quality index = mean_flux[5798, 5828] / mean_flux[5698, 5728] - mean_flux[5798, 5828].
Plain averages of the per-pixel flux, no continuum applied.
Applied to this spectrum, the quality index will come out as -17.3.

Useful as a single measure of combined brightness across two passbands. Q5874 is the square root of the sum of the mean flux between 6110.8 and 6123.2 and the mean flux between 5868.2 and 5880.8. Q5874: 5.97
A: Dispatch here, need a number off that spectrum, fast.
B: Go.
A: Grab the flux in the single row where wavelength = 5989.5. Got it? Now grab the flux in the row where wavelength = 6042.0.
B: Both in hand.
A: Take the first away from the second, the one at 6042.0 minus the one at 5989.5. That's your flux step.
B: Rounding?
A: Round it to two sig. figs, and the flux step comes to -1.2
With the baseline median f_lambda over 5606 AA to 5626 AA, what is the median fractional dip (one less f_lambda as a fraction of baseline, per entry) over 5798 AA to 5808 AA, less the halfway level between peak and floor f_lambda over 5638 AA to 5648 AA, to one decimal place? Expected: -15.9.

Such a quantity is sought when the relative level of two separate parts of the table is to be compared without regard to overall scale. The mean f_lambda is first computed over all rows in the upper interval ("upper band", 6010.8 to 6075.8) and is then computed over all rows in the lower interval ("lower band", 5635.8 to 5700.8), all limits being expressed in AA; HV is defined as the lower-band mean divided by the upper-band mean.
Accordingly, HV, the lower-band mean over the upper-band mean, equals 0.91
